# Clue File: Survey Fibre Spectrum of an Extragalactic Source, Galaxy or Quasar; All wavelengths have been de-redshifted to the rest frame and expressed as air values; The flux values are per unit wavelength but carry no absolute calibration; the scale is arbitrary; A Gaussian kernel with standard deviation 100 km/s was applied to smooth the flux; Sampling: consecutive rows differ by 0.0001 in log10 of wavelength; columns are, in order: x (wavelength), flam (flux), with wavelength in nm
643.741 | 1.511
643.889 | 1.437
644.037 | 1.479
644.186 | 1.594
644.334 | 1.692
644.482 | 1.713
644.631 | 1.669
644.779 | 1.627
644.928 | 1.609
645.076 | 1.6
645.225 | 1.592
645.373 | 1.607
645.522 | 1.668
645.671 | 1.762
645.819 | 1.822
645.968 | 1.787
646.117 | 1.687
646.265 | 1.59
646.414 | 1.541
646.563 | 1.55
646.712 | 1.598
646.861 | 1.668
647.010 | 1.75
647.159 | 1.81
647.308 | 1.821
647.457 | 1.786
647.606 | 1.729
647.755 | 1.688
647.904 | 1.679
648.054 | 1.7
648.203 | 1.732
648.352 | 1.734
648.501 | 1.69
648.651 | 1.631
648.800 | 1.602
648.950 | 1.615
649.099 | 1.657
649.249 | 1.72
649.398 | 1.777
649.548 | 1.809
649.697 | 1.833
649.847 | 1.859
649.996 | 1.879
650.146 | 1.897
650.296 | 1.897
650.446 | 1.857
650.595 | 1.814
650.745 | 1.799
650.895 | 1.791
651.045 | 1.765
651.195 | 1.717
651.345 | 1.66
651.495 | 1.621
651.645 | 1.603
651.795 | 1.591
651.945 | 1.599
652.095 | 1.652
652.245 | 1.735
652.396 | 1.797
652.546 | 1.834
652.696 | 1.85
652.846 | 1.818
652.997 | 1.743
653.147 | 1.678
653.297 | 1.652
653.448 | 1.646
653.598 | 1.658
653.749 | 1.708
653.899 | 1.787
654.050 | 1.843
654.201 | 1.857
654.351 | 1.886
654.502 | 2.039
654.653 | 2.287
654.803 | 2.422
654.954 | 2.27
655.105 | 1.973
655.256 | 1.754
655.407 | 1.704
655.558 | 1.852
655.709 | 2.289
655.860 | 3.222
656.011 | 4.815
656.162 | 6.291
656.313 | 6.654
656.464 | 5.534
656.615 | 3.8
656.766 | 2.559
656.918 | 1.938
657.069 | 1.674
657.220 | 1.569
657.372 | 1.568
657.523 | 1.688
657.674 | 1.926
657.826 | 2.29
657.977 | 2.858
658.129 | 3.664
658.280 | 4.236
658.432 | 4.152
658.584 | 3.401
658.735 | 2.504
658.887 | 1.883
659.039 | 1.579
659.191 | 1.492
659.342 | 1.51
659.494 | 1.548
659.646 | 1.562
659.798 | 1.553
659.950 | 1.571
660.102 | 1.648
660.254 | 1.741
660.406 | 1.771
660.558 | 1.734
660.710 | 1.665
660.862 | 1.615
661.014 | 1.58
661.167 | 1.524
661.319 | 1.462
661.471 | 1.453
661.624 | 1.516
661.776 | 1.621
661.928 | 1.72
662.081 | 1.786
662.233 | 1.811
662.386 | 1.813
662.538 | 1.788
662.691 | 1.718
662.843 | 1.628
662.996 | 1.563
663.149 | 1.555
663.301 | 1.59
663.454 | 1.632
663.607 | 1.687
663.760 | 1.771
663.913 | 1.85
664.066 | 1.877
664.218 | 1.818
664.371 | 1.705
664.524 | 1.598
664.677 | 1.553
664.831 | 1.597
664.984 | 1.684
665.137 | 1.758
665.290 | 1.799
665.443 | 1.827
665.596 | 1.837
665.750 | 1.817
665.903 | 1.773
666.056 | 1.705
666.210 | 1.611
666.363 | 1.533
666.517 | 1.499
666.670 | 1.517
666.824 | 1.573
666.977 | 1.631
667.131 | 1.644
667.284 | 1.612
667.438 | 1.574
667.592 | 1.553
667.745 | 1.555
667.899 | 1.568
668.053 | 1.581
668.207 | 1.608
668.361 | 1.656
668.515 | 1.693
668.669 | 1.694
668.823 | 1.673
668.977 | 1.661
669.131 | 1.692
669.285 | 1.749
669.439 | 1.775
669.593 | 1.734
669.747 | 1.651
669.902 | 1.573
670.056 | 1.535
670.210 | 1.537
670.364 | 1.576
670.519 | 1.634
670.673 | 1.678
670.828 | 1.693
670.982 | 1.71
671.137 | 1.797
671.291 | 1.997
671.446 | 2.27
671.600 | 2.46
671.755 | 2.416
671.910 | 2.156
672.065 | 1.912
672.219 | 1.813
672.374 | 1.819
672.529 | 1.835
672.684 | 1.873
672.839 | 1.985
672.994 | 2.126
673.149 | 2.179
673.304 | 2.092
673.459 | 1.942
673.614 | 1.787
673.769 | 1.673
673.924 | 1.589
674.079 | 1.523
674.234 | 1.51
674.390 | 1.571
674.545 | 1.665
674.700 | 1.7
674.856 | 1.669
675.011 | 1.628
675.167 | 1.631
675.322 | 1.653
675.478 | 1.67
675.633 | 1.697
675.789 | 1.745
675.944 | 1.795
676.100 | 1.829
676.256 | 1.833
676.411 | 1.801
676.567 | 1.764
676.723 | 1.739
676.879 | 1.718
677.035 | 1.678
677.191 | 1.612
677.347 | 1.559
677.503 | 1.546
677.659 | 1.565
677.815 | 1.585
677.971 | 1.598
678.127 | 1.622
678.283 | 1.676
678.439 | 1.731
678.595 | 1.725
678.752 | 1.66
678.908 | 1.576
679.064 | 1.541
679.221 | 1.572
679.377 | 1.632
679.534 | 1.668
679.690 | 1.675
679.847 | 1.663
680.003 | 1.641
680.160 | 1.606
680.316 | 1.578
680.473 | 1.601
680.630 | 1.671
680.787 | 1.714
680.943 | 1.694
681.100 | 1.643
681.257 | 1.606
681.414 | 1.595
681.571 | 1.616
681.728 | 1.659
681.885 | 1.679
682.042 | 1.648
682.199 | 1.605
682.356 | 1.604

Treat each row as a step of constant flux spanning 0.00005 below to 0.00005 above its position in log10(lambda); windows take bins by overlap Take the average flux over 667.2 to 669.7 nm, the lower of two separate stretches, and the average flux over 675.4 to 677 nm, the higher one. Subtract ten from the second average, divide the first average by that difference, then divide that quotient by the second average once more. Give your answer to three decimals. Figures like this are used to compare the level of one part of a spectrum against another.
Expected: -0.114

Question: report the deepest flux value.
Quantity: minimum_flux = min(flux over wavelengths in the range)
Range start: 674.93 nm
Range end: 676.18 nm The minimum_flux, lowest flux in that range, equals 1.628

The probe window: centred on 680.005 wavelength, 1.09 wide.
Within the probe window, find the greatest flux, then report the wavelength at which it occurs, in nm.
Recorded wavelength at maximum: 679.690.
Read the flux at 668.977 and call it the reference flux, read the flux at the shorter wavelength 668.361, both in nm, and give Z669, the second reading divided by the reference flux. 1.00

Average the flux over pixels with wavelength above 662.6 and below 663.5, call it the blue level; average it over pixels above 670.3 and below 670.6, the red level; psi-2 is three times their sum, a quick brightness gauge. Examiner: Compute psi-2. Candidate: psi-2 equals 9.7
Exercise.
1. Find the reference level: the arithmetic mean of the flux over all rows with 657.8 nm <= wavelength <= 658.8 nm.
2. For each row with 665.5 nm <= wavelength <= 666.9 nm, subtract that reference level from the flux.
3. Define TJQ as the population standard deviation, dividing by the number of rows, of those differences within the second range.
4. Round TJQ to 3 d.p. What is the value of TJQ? 0.126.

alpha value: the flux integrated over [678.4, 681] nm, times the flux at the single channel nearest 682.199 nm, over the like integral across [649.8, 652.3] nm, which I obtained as 1.57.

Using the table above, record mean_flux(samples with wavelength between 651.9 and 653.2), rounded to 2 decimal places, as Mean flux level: 1.75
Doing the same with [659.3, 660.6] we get 1.63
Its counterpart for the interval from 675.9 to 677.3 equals 1.75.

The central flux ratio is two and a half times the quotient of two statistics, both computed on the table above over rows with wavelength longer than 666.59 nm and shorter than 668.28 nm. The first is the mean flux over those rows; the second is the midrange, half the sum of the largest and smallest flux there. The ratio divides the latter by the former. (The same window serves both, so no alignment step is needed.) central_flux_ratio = 2.496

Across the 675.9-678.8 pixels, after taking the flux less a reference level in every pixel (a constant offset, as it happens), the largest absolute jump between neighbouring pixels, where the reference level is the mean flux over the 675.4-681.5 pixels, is 0.07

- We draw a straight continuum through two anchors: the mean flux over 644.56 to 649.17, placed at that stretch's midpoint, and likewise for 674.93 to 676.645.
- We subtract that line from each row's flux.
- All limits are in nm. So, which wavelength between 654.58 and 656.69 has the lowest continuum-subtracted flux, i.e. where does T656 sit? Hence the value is 655.407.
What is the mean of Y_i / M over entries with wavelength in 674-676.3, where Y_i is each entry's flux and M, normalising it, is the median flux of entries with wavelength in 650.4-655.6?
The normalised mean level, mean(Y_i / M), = 0.94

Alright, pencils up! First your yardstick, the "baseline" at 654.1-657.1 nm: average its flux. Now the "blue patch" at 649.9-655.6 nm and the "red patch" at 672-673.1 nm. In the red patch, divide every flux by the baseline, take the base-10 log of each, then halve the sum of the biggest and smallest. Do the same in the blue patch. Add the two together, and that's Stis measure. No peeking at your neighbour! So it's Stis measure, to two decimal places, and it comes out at -0.35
